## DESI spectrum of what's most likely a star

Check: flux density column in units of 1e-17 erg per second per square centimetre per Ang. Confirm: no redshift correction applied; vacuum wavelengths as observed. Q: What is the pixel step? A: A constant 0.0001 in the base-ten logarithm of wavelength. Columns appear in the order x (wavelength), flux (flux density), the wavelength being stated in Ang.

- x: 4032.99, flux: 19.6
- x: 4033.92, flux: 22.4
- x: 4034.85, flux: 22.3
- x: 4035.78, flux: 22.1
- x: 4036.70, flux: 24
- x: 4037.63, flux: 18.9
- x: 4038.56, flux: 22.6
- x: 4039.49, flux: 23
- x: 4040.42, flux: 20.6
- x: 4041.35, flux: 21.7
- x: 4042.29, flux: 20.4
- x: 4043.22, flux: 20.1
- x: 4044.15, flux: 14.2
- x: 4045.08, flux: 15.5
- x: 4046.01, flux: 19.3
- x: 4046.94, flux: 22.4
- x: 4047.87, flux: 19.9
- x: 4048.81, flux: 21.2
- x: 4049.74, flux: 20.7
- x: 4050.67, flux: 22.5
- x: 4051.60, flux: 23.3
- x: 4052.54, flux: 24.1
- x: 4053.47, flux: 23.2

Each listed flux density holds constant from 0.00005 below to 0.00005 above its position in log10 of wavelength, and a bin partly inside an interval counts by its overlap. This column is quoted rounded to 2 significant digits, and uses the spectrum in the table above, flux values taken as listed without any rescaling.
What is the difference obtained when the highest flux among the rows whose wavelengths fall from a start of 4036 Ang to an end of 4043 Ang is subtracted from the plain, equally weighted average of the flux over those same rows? -2.4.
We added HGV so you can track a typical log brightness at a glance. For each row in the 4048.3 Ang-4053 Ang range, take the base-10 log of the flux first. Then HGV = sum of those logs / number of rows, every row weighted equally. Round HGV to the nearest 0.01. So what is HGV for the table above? 1.35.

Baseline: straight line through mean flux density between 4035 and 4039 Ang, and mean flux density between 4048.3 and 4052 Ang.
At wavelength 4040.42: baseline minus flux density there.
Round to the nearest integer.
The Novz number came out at 1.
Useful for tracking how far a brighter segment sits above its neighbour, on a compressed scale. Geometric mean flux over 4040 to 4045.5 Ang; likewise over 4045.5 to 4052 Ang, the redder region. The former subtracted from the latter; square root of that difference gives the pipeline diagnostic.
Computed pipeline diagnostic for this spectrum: 1.7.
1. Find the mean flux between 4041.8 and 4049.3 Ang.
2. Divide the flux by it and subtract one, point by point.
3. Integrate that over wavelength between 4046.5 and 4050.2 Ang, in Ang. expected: 0.4 Ang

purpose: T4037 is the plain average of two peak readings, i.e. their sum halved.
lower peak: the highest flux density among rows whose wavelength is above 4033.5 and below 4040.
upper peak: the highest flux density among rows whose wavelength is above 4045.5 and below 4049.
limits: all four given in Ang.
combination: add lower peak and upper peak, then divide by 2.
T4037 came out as 23.2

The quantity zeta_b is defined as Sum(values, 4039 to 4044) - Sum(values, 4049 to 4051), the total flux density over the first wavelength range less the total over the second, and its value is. 63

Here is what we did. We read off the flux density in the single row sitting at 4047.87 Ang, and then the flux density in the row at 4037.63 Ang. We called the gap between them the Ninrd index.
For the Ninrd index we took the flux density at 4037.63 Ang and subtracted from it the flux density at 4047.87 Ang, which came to -1.0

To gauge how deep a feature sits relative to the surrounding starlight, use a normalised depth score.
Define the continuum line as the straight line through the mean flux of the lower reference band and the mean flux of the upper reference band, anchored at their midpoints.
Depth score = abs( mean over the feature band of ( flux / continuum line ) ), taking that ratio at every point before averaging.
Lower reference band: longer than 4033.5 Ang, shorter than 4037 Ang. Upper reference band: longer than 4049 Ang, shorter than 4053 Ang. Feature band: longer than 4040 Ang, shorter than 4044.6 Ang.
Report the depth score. 0.86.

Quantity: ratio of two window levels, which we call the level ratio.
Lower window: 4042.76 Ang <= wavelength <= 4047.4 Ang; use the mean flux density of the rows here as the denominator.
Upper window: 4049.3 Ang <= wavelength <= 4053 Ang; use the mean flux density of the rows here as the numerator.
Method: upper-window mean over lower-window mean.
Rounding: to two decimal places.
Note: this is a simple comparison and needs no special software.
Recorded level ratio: 1.24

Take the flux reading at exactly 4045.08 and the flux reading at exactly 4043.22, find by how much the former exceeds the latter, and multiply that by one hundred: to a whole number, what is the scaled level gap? -460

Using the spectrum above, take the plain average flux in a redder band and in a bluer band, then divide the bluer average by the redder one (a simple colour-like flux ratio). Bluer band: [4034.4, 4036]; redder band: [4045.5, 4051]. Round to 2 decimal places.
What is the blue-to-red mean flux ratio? 1.06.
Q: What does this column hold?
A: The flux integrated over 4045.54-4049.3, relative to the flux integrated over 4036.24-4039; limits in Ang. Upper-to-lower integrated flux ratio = 1.3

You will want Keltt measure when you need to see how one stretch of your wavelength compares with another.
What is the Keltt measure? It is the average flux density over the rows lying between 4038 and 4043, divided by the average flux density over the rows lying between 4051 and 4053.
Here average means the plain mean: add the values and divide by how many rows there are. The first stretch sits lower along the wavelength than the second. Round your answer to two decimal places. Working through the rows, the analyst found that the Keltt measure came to 0.91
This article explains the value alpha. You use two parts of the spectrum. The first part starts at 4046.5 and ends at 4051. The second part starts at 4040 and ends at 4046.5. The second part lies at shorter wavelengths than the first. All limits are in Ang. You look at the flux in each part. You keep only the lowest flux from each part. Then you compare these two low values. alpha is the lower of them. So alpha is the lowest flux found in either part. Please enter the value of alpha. 14.2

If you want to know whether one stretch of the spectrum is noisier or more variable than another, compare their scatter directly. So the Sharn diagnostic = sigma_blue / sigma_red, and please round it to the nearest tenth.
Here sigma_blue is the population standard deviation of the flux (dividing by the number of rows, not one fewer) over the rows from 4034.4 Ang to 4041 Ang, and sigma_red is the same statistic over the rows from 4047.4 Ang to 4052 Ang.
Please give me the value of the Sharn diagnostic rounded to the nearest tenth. 1.3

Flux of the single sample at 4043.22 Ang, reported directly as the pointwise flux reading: 20.1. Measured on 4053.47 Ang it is 23.2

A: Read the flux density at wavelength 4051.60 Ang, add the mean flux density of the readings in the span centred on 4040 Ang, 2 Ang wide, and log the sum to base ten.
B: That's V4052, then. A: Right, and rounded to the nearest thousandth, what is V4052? 1.654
